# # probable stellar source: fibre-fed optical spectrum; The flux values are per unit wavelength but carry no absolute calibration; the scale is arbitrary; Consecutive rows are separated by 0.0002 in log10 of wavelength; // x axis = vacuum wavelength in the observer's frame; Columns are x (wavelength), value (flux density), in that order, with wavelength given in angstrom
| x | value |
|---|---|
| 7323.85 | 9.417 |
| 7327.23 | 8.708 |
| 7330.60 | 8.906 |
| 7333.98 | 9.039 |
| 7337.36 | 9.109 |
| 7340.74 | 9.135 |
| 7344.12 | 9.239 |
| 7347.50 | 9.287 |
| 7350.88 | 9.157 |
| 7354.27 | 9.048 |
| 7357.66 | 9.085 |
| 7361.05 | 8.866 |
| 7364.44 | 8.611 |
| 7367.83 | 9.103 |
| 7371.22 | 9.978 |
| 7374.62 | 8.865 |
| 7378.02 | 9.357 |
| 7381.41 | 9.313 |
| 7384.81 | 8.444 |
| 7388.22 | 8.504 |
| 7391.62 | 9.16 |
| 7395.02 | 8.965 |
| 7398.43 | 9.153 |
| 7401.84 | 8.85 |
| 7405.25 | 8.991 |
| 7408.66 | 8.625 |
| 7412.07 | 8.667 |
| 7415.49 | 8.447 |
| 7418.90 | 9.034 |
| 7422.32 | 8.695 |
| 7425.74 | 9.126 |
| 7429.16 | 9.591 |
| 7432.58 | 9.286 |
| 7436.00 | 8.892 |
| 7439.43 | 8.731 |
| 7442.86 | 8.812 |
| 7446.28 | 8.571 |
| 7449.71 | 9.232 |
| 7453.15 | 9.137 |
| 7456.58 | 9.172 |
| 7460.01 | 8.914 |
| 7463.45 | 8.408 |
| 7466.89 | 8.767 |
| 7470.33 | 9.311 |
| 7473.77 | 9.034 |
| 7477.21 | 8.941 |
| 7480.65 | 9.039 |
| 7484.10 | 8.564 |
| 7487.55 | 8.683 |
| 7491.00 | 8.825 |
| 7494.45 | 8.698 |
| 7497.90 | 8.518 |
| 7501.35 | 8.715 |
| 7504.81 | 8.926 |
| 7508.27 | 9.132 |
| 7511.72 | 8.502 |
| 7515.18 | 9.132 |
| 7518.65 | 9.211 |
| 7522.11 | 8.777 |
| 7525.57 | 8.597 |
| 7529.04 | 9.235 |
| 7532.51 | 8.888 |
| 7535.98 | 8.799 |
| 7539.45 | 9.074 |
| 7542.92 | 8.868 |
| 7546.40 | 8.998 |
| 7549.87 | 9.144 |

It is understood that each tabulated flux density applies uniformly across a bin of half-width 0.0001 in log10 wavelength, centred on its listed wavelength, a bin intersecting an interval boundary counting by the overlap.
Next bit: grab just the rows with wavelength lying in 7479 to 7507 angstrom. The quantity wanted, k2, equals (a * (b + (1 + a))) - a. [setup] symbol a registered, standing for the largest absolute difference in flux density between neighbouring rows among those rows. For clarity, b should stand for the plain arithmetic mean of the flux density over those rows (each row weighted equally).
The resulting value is 4.4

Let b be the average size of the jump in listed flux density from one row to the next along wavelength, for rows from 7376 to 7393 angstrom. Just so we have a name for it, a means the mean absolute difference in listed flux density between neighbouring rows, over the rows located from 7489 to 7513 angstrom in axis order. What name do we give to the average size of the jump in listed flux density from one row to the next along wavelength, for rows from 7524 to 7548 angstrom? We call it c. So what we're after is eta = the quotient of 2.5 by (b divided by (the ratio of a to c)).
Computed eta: 6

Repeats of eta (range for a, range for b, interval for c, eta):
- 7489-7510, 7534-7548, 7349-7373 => 7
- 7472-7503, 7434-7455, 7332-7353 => 24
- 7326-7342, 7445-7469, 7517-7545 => 3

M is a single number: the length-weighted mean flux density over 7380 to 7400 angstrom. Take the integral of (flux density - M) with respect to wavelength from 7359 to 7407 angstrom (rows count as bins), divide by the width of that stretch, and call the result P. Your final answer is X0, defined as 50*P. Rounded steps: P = 0.10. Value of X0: 5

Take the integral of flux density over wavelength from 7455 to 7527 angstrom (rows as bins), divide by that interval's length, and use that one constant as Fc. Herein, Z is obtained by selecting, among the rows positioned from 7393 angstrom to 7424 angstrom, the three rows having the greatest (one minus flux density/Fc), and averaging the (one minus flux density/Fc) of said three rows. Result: 0.031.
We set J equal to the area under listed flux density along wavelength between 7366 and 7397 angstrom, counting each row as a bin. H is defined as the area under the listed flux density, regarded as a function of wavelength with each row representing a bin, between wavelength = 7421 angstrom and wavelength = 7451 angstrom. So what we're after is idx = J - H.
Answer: 12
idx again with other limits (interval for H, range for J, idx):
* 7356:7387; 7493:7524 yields -7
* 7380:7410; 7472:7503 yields 6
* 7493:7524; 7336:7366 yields -2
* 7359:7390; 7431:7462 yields -1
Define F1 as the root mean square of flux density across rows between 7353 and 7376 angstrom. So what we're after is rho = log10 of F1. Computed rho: 0.958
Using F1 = 9.1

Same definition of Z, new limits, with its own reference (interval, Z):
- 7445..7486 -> 0.038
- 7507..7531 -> 0.026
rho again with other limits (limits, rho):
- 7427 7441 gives 0.961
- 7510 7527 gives 0.947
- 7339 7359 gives 0.962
